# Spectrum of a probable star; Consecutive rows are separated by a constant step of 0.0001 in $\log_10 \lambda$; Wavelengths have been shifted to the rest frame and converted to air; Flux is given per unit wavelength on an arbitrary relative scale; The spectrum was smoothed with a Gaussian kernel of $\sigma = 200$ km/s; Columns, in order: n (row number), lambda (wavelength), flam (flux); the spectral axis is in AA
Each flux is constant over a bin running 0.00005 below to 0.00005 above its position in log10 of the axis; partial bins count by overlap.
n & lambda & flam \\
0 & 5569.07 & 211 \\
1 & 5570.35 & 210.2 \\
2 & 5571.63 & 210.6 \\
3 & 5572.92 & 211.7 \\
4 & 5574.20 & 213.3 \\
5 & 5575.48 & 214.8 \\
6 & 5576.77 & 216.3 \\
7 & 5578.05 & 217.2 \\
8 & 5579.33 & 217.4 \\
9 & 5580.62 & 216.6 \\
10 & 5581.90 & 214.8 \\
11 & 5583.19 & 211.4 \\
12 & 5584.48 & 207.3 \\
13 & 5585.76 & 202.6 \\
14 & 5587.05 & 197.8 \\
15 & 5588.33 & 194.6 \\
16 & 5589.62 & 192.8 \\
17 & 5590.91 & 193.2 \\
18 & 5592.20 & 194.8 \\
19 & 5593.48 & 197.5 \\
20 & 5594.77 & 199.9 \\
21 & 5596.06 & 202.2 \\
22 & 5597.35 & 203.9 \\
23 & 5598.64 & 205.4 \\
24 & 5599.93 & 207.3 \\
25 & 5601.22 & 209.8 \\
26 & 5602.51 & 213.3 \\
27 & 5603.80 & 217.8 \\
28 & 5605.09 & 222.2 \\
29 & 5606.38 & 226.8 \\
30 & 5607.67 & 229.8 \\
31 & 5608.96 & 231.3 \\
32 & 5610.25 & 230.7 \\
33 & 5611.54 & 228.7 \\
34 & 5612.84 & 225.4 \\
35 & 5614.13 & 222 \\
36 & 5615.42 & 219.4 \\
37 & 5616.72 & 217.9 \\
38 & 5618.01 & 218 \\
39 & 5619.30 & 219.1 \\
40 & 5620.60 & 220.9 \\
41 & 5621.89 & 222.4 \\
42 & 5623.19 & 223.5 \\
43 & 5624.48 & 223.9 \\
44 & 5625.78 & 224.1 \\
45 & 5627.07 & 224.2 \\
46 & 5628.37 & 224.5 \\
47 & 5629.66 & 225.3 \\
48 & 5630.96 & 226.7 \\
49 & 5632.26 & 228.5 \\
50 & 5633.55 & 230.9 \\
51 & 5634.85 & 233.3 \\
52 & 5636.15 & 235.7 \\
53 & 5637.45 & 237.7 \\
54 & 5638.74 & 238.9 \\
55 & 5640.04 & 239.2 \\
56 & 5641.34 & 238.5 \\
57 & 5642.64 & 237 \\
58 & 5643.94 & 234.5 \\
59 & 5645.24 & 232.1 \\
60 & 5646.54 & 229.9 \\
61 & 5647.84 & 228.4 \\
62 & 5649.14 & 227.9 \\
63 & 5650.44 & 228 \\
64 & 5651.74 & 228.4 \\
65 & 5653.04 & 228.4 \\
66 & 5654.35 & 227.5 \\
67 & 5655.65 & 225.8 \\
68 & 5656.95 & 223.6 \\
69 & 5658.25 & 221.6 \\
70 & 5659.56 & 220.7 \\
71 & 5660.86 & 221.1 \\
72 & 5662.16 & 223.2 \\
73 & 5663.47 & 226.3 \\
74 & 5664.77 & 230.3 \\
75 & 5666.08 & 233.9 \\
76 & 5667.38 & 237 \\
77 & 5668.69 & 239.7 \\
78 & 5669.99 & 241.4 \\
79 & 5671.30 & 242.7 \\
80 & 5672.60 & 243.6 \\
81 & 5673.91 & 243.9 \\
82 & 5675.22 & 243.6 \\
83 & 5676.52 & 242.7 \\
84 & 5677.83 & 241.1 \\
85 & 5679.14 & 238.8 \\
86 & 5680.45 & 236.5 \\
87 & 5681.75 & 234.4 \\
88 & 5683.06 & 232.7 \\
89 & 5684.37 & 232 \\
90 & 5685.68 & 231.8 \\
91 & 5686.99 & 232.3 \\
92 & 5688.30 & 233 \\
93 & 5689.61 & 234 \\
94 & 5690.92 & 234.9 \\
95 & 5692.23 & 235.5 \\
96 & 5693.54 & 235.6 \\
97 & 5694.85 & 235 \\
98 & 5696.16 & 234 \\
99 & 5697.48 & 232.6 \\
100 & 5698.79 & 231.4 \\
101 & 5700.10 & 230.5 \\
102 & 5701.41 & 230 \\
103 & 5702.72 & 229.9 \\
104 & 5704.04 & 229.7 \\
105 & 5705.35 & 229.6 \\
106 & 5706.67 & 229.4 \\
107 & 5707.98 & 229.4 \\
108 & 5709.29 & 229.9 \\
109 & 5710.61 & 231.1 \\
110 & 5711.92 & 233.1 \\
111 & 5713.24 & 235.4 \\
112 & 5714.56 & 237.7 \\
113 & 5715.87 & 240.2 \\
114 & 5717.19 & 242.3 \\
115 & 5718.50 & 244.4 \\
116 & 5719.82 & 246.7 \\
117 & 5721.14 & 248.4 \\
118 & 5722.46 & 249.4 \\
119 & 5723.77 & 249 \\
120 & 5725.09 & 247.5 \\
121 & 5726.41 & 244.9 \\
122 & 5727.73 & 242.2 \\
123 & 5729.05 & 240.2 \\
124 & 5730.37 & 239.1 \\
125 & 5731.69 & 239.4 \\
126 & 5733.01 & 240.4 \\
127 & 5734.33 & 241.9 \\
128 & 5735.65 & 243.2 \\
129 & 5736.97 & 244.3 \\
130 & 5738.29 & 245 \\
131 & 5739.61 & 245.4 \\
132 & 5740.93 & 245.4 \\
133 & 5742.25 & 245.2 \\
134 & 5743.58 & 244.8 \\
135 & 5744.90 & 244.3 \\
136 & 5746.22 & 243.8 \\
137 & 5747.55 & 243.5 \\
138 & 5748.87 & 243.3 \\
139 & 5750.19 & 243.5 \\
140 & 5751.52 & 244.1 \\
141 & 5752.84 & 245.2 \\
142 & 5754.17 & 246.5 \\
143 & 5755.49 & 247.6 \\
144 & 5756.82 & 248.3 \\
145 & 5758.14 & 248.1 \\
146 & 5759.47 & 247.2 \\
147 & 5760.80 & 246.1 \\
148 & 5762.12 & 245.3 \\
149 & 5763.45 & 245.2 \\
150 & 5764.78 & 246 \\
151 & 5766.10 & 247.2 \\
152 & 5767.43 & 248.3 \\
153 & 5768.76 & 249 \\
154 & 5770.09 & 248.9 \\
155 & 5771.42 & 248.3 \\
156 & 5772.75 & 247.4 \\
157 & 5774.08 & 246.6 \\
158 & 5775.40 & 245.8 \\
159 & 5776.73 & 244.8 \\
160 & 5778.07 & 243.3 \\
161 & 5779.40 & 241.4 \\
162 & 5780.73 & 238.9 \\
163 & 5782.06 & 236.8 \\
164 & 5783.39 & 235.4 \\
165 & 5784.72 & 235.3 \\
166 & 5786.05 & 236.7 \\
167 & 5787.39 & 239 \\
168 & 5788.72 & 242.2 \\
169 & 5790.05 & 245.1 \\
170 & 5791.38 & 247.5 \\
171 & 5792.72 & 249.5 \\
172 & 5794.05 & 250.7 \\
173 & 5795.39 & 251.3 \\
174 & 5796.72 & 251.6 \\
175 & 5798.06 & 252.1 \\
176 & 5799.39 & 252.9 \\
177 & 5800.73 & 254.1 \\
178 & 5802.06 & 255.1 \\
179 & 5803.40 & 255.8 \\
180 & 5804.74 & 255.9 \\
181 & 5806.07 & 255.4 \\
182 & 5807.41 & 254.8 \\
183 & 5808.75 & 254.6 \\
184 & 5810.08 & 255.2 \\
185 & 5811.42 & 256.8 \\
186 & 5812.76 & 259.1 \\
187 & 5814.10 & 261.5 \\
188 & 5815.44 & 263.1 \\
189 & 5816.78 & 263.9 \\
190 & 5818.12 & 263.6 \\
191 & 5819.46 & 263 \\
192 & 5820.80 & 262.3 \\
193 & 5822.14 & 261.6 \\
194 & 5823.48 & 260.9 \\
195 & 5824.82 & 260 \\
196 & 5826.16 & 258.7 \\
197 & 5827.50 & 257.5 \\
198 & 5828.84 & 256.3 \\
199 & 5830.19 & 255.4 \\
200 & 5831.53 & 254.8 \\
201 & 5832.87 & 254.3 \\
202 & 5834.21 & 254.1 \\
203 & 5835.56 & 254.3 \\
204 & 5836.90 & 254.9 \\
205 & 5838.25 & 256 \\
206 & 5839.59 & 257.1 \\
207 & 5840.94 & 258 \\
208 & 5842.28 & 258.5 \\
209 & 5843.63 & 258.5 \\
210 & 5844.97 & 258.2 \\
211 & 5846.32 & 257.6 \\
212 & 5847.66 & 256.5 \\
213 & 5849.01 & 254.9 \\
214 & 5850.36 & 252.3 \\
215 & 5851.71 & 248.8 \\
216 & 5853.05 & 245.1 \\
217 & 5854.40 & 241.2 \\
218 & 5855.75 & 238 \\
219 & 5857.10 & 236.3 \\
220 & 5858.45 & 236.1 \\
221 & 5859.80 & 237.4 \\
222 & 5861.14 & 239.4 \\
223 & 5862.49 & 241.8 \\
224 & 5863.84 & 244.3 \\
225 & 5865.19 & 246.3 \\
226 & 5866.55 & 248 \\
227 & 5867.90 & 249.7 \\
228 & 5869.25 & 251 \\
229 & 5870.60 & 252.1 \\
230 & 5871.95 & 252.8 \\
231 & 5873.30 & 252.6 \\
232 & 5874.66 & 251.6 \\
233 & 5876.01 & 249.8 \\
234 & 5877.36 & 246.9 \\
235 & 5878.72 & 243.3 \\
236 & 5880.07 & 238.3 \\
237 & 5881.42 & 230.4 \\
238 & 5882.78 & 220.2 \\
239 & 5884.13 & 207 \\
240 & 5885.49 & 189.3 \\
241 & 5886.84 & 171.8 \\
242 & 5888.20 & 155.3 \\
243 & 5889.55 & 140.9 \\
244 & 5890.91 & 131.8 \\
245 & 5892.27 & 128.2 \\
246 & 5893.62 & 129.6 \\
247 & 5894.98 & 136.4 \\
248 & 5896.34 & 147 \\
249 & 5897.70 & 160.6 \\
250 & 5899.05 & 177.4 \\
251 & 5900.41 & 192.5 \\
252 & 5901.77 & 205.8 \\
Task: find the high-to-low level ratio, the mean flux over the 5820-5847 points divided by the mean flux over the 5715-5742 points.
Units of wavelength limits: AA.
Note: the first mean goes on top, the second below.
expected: 1.06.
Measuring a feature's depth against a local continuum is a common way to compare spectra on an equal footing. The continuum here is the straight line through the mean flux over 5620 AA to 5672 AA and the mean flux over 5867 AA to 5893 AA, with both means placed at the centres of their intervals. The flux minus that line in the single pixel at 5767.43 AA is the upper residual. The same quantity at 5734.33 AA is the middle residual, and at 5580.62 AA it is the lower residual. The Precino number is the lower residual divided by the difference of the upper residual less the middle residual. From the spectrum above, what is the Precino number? -2.0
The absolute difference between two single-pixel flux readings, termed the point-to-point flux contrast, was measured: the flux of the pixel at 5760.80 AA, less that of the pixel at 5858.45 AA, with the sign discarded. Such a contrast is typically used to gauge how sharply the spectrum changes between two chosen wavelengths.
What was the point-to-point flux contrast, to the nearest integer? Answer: 10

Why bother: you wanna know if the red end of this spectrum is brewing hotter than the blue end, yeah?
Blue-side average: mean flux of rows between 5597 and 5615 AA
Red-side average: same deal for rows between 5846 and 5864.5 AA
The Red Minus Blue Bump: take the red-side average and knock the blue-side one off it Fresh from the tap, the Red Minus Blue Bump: 25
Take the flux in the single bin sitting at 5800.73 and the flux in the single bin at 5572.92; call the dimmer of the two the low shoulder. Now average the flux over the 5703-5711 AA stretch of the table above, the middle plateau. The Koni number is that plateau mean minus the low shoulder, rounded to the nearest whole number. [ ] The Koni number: 18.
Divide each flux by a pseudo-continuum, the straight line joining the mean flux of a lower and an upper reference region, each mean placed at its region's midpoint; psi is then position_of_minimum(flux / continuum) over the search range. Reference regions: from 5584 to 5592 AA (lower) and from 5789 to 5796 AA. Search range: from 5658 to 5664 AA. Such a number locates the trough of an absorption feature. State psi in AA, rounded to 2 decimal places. 5659.56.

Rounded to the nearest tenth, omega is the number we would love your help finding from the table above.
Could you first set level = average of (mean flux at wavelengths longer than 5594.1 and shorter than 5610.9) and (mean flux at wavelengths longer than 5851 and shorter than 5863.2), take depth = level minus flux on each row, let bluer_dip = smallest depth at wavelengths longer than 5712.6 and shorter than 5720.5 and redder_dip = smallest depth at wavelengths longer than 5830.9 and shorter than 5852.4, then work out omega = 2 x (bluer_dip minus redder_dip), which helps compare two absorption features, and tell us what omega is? 23.6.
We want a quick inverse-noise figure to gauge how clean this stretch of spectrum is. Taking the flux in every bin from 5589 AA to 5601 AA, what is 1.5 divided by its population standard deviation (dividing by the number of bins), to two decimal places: 0.29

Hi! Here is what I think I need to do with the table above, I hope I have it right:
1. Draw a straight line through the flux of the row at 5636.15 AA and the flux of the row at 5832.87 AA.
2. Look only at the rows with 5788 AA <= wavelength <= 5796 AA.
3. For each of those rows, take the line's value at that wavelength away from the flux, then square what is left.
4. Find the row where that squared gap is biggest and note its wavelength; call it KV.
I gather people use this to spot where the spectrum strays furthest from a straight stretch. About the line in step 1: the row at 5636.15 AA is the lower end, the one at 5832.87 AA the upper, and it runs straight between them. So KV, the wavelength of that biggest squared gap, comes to 5788.72 AA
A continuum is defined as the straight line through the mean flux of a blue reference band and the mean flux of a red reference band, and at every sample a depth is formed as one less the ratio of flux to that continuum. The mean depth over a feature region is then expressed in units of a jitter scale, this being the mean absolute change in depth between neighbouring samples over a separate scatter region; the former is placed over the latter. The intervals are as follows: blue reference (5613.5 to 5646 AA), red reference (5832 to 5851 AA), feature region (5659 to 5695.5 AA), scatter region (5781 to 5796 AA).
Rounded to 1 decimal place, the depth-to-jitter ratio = -0.4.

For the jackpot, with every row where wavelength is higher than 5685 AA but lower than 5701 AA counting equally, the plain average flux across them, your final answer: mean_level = 233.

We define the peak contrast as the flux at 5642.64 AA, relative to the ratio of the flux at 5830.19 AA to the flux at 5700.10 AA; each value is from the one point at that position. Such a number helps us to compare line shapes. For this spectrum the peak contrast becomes 214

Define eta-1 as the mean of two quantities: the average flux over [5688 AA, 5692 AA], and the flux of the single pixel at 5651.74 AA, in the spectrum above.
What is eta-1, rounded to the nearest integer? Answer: 231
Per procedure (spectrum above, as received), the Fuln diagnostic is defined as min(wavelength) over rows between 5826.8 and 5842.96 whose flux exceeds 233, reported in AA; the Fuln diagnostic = 5827.50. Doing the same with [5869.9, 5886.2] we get 5870.60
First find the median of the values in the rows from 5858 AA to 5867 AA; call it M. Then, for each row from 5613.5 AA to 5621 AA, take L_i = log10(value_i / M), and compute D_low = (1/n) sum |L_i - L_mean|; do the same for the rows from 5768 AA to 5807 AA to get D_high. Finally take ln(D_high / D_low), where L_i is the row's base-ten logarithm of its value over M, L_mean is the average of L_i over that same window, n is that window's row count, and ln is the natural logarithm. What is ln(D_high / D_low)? 1.3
